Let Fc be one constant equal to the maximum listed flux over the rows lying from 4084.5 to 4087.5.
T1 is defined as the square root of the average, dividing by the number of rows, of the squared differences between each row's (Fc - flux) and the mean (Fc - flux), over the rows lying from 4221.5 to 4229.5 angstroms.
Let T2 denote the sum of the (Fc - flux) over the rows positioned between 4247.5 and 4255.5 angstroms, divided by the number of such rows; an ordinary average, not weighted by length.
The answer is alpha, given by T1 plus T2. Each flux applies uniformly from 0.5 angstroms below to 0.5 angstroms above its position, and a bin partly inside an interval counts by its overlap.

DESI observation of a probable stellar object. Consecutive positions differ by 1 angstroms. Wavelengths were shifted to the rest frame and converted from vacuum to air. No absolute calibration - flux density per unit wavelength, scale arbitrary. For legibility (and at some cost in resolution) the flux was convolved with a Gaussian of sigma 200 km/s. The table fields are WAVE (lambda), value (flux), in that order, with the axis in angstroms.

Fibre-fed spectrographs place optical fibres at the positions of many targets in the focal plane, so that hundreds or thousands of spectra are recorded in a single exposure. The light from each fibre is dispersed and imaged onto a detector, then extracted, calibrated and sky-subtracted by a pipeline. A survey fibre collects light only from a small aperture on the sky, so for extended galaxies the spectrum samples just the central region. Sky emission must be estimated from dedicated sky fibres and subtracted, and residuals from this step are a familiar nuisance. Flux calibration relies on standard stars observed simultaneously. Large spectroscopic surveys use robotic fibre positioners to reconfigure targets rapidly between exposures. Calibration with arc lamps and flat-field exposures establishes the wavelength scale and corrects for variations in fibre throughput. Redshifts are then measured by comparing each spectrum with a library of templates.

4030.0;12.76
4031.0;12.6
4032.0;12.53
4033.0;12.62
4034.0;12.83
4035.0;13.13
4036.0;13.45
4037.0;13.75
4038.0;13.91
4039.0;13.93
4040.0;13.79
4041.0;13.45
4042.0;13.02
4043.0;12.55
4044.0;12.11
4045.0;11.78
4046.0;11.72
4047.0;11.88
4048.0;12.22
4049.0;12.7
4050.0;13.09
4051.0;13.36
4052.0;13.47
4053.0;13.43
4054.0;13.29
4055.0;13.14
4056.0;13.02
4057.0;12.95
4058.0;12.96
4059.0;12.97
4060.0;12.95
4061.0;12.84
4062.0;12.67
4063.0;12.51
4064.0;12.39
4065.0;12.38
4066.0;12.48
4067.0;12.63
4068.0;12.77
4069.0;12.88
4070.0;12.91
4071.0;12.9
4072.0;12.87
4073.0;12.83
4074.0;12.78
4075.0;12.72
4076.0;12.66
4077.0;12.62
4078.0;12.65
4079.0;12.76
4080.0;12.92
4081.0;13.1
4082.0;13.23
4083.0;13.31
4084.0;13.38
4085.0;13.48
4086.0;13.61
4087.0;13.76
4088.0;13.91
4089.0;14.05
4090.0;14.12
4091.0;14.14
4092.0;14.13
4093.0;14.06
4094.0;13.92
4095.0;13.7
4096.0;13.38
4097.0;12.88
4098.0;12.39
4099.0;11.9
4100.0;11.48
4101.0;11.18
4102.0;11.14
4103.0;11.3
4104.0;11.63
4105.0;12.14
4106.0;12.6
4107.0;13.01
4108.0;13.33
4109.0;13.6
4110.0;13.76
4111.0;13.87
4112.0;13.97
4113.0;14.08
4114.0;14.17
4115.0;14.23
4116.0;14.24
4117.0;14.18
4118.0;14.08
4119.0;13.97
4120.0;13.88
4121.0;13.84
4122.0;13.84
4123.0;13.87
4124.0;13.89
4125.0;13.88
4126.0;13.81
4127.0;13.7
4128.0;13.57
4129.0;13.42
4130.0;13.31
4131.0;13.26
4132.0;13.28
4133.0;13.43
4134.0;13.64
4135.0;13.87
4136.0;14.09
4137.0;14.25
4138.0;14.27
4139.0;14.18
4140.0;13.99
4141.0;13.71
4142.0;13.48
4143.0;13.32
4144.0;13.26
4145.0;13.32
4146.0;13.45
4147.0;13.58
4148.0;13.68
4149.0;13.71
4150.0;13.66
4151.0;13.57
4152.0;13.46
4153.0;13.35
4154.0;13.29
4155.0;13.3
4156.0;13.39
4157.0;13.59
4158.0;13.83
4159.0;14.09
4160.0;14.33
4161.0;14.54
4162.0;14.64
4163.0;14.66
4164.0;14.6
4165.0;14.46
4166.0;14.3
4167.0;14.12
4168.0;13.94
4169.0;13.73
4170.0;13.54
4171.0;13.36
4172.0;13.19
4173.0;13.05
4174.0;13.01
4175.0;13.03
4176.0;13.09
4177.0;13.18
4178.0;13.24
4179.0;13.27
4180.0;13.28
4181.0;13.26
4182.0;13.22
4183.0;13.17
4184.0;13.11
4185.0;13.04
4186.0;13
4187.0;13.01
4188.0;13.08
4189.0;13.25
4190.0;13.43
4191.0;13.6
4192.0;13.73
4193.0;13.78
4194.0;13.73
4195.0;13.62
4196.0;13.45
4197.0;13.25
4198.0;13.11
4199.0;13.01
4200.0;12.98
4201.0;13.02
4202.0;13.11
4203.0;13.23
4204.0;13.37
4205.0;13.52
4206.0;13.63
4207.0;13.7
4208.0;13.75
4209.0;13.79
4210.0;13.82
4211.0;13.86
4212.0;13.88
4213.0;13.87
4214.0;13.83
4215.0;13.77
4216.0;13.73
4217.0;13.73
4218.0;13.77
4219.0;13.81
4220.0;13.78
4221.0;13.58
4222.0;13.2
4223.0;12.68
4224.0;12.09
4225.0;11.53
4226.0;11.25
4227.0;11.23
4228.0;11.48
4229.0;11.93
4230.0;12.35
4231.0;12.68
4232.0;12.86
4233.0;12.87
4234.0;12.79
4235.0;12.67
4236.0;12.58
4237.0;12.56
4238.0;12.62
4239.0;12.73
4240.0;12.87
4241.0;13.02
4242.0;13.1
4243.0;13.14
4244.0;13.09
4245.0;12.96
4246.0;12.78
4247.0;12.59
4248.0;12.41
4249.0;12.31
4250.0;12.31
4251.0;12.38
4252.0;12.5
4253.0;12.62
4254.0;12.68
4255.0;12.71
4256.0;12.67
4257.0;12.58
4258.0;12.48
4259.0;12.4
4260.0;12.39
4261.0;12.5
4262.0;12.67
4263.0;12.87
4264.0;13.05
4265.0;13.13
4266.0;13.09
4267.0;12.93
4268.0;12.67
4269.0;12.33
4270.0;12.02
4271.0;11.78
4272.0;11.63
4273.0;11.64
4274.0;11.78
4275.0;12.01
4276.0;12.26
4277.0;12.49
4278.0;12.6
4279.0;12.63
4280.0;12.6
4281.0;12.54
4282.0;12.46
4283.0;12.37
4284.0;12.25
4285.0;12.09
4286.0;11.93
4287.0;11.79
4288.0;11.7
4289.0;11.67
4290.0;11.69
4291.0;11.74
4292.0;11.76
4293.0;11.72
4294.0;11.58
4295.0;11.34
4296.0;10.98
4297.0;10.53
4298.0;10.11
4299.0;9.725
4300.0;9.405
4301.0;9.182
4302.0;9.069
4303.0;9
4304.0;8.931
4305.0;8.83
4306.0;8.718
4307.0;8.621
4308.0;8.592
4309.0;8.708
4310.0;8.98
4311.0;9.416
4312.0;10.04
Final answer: 1.93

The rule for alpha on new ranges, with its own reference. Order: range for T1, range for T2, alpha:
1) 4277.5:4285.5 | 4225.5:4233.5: 1.86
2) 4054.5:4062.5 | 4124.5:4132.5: 0.36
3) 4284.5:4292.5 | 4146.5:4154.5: 0.36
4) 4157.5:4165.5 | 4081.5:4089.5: 0.45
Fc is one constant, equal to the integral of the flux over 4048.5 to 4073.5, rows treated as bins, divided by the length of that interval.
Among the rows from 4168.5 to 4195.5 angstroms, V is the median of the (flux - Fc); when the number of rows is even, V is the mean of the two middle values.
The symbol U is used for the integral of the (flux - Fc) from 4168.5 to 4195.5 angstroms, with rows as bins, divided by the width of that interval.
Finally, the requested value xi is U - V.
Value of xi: 0.06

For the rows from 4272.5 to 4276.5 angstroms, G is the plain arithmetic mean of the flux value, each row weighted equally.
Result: 11.9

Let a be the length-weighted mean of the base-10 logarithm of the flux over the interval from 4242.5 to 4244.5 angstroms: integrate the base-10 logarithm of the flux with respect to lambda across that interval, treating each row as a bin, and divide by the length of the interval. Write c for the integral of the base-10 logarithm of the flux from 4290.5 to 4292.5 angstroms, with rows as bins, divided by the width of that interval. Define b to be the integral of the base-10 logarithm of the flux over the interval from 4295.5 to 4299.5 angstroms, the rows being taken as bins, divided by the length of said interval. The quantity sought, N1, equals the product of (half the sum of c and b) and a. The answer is 1.16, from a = 1.118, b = 1.01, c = 1.070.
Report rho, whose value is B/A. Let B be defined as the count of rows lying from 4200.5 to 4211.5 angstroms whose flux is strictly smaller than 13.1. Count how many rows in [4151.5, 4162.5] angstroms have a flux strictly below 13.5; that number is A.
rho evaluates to 0.2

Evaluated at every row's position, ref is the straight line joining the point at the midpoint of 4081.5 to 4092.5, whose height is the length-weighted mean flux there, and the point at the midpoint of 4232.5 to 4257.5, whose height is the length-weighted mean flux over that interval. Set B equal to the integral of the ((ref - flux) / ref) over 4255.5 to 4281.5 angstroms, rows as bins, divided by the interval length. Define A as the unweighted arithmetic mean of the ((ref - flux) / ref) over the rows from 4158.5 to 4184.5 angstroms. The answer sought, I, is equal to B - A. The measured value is 0.04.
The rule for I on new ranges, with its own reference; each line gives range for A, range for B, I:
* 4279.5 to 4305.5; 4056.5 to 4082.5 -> -0.03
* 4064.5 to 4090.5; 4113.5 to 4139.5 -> -0.08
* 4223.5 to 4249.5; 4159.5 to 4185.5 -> -0.06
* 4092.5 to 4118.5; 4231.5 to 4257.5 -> -0.04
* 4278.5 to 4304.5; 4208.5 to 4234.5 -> -0.11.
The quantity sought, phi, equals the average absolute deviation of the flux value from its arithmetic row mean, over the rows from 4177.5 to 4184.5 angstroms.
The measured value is 0.05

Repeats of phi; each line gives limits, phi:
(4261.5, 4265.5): 0.16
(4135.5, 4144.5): 0.35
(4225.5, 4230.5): 0.39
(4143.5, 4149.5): 0.16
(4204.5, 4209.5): 0.08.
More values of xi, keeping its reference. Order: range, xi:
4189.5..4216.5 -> -0.09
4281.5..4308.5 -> -0.68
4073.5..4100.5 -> -0.09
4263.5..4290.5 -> 0.00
